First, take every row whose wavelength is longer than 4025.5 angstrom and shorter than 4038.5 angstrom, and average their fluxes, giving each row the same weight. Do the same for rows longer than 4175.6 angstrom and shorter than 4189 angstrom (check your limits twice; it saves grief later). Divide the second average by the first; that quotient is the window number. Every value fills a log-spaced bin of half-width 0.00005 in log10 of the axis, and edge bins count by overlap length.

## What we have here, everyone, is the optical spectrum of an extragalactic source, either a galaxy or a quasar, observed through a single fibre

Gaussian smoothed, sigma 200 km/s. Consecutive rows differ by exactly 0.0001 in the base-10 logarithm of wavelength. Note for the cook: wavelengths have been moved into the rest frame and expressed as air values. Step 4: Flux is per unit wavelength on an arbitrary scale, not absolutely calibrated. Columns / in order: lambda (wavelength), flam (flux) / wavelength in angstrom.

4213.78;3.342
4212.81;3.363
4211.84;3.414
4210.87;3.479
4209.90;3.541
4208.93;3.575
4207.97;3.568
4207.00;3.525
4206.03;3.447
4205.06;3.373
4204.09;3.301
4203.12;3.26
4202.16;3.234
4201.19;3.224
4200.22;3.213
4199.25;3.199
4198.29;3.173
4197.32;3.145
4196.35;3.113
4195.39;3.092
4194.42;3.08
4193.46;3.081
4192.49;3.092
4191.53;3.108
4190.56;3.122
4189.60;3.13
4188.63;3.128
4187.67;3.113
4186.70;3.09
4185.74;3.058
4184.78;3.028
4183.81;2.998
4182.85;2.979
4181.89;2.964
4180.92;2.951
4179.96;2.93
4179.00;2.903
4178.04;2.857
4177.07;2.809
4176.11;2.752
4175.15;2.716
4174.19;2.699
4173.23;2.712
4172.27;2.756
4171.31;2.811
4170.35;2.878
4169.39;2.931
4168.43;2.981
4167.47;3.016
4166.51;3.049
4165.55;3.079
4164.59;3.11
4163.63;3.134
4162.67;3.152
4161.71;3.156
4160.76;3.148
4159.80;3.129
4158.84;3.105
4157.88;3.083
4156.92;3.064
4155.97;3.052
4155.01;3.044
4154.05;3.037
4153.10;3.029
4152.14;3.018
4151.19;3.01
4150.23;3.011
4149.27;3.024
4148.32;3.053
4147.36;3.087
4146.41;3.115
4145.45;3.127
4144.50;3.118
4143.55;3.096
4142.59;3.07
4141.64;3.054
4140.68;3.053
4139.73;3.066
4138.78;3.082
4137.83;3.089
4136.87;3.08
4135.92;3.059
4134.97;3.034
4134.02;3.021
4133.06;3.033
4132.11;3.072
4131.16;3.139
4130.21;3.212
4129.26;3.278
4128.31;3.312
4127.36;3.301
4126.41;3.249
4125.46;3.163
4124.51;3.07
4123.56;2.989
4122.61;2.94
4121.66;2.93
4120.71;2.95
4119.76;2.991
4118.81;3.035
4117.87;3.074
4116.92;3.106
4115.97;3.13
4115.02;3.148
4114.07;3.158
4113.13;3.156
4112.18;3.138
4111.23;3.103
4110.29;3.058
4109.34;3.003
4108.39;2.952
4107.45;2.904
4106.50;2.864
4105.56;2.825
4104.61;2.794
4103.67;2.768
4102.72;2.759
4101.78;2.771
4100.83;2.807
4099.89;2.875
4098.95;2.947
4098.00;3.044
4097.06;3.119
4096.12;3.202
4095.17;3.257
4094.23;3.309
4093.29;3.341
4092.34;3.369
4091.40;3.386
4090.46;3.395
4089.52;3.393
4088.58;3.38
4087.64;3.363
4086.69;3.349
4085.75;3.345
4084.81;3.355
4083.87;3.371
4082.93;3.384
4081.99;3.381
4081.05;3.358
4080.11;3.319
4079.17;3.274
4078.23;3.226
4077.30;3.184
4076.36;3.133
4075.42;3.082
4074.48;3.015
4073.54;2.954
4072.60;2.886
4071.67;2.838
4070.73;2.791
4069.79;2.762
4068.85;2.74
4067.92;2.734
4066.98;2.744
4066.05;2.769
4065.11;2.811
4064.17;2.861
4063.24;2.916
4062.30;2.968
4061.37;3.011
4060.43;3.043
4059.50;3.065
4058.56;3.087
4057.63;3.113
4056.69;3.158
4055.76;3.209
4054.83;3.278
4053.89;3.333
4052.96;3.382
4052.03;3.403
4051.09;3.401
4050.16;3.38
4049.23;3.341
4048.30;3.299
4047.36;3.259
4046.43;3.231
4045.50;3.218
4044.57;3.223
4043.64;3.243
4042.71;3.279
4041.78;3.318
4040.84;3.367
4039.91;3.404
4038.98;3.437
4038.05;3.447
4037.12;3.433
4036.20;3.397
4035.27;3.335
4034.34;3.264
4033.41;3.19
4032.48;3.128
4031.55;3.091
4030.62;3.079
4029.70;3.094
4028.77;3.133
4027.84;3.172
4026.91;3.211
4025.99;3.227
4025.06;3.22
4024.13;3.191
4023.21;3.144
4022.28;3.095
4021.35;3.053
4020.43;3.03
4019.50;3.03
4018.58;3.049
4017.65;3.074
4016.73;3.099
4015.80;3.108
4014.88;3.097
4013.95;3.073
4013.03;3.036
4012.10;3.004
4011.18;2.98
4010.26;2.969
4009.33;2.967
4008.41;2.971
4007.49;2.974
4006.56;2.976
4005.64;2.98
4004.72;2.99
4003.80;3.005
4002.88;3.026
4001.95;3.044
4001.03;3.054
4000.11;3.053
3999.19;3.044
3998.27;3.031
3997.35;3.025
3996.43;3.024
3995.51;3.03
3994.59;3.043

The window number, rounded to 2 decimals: 0.92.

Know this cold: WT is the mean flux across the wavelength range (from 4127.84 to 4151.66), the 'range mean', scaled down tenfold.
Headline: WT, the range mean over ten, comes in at 0.309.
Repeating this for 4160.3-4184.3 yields 0.294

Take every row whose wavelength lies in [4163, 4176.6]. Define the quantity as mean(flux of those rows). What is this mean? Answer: 2.90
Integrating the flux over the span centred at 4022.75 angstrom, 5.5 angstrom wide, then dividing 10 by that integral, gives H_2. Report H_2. 0.58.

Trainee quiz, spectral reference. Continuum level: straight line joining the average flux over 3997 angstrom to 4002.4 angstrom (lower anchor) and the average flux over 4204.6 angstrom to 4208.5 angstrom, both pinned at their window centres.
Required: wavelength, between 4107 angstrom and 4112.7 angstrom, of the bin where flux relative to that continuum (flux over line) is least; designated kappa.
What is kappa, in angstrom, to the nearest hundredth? 4107.45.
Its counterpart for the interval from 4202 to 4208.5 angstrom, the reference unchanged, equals 4202.16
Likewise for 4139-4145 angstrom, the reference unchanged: 4141.64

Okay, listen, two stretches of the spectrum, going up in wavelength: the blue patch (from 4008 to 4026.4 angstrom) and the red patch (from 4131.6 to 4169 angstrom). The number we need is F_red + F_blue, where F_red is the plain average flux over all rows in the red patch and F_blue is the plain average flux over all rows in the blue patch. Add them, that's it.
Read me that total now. 6.14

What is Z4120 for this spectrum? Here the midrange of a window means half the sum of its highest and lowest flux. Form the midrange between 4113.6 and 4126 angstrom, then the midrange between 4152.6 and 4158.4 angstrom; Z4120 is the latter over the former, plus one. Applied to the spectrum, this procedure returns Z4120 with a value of 2.00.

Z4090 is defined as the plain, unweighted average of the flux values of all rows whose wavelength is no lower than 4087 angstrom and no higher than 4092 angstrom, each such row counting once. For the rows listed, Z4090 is 3.38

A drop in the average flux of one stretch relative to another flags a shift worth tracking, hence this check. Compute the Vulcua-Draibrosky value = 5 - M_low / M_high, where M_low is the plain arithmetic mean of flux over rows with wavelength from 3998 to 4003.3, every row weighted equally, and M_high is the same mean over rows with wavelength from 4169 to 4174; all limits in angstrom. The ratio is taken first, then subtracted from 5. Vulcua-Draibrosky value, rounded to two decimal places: 3.92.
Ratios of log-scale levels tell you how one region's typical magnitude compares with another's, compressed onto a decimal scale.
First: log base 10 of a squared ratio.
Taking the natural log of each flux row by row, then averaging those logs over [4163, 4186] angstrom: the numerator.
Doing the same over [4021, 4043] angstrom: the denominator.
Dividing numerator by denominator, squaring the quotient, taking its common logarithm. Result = -0.08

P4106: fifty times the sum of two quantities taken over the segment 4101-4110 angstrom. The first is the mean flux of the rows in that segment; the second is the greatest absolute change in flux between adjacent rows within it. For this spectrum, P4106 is 145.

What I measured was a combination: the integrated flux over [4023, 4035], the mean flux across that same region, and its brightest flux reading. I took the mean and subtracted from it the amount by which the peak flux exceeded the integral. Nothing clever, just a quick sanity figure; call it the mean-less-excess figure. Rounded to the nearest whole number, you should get 38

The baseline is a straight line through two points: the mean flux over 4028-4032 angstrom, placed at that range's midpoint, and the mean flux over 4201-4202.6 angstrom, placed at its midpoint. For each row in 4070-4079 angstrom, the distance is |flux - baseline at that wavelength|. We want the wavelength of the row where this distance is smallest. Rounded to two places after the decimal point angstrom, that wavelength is 4076.36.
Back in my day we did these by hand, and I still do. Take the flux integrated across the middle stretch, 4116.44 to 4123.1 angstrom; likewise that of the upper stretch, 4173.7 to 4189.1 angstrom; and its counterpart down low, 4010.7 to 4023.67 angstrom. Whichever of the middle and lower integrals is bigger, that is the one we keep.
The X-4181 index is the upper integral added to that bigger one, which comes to 85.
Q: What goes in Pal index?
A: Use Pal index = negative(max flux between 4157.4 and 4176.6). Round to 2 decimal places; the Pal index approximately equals -3.16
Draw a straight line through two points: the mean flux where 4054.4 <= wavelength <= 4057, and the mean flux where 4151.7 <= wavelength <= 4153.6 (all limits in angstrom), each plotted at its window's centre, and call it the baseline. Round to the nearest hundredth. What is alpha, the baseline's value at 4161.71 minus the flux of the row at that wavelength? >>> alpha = -0.15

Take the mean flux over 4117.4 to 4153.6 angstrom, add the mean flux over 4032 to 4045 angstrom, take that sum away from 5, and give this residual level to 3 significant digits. -1.40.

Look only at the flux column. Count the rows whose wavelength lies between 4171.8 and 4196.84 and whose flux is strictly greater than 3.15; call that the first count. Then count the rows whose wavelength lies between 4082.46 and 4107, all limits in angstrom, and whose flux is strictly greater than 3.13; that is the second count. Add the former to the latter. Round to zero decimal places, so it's 15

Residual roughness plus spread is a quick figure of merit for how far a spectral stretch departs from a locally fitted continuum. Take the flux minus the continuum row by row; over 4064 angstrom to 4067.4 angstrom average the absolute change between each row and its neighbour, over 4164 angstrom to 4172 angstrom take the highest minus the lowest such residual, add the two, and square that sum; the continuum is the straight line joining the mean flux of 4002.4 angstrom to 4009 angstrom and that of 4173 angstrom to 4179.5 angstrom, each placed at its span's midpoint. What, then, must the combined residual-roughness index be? 0.11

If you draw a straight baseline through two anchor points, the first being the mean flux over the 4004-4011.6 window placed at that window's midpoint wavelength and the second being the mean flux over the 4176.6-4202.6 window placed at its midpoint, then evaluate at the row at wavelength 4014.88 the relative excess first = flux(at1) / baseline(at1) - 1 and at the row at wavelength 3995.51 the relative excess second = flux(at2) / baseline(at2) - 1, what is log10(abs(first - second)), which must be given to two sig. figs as -1.7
